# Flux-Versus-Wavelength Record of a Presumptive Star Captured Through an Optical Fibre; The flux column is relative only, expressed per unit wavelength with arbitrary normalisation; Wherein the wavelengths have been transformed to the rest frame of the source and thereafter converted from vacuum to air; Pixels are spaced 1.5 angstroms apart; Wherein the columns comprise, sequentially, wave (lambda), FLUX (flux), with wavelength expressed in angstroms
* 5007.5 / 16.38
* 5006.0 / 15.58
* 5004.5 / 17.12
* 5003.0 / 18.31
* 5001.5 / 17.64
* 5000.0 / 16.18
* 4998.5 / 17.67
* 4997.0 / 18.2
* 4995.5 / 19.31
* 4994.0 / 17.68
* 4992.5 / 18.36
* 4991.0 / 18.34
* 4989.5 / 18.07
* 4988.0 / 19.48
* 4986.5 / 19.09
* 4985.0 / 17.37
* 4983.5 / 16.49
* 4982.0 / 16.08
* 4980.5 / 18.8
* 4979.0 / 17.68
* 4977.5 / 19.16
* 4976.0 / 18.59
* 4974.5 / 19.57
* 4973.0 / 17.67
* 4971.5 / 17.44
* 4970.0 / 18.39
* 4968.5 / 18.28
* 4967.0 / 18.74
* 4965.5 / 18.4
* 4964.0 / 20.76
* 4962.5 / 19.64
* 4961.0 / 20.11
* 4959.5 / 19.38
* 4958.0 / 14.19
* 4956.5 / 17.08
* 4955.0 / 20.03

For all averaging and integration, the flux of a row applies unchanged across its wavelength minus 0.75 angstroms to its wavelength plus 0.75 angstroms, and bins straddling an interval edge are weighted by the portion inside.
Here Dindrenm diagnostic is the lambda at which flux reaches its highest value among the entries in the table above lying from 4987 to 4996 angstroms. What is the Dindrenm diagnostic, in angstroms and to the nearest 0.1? 4988.0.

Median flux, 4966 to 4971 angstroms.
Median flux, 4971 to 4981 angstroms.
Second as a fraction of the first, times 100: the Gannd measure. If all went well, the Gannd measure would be 101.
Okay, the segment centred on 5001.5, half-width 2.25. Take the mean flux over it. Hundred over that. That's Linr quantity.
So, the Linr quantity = 5.75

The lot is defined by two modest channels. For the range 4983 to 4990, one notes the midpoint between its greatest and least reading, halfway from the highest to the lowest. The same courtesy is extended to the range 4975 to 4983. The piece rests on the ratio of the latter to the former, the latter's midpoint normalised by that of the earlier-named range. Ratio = 0.98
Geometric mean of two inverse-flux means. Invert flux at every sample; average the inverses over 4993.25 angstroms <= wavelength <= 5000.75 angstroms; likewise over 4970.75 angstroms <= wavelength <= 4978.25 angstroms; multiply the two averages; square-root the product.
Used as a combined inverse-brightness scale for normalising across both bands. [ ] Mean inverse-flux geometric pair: 0.0553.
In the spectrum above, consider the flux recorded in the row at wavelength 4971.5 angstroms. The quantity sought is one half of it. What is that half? 8.72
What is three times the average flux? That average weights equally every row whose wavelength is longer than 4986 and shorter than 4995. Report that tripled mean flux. 55.5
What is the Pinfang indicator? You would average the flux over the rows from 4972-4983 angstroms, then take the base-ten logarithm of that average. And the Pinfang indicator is 1.26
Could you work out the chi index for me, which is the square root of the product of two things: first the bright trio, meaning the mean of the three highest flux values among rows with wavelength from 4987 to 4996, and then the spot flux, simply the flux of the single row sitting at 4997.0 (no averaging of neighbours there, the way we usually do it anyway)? 18.6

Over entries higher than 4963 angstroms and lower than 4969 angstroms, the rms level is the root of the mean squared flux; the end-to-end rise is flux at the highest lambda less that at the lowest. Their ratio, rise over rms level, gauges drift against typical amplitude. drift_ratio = -0.13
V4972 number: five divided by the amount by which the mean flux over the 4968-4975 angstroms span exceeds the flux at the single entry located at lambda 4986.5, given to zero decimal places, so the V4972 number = -6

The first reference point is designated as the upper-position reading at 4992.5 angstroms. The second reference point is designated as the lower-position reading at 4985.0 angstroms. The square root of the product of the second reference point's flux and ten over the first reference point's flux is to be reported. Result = 3.08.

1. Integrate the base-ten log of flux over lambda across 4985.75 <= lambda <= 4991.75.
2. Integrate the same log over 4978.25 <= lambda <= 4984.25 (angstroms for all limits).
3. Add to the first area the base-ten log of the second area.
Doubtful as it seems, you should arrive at 8.51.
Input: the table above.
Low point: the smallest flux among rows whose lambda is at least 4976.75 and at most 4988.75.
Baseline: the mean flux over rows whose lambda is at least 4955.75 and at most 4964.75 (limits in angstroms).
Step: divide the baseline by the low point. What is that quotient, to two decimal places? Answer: 1.15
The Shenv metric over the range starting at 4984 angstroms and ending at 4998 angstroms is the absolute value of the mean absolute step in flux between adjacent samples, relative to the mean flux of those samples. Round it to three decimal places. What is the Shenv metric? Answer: 0.049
